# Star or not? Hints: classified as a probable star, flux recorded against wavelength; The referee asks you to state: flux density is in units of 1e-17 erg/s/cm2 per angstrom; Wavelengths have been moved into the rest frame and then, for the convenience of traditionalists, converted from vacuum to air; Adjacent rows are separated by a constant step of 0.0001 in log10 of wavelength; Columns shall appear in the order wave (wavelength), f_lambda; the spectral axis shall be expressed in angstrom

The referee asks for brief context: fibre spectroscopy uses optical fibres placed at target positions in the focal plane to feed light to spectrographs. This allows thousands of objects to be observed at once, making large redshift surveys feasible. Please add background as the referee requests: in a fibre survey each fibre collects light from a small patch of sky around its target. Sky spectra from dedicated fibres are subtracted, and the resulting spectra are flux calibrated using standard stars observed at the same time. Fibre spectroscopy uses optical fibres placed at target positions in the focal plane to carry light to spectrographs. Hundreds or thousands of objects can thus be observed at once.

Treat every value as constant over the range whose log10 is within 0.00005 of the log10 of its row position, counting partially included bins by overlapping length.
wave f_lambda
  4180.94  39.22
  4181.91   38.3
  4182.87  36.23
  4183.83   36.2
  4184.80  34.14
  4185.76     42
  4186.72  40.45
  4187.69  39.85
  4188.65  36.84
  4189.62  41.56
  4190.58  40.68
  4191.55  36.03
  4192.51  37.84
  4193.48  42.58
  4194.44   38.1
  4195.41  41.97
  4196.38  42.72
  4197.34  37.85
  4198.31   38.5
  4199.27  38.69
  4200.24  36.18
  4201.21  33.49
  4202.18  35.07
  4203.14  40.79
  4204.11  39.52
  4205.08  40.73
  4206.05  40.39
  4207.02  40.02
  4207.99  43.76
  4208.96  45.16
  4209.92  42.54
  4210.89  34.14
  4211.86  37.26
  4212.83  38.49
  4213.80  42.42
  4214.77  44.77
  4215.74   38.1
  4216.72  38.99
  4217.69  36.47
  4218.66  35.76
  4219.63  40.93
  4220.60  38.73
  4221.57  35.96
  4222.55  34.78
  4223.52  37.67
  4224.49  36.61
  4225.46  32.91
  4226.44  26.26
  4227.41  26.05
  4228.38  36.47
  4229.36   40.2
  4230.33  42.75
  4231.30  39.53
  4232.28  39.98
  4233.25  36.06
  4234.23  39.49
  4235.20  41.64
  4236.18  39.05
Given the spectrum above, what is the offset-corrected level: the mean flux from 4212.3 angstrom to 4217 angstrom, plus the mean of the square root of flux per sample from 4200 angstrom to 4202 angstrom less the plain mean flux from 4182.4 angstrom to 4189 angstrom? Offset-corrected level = 8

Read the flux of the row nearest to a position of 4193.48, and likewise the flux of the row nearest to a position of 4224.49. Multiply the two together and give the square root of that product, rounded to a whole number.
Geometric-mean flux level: 39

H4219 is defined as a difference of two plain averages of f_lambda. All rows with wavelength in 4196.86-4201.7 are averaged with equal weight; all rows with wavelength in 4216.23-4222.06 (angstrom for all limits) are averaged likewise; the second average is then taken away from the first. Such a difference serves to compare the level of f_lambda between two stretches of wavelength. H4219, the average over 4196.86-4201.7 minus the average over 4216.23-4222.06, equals -0.9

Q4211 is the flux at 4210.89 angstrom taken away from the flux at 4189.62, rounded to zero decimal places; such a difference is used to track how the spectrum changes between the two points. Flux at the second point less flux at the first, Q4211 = 7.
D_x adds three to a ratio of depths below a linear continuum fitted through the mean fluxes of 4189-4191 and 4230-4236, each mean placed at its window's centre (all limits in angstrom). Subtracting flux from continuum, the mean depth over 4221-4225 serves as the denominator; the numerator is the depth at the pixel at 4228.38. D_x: 3.9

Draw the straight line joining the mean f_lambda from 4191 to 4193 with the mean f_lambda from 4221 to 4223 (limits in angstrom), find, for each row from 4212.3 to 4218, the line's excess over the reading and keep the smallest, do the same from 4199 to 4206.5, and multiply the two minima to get 40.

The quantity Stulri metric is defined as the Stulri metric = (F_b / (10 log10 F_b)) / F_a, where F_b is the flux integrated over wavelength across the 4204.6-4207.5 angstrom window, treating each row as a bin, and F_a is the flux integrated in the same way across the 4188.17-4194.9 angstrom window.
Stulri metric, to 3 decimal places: 0.021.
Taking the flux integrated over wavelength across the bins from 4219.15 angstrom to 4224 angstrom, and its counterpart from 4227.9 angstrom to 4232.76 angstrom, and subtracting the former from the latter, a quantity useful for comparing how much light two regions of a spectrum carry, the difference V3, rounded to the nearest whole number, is 11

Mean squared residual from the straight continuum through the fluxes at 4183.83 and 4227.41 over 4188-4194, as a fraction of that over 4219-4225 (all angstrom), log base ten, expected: -0.56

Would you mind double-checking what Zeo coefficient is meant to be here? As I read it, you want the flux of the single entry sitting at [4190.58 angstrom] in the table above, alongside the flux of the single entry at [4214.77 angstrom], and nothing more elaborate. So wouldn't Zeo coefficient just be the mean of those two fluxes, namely 43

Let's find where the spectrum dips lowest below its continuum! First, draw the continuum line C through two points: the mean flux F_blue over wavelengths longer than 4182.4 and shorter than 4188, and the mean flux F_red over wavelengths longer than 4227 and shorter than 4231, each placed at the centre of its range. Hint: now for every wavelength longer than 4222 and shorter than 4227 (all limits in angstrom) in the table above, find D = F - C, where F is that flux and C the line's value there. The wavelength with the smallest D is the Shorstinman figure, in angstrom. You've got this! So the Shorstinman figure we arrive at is 4226.44 angstrom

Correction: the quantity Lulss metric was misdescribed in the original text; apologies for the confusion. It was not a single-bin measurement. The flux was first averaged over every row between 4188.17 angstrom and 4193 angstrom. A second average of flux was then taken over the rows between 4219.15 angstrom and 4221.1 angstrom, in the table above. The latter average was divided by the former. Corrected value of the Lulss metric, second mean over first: 1.03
